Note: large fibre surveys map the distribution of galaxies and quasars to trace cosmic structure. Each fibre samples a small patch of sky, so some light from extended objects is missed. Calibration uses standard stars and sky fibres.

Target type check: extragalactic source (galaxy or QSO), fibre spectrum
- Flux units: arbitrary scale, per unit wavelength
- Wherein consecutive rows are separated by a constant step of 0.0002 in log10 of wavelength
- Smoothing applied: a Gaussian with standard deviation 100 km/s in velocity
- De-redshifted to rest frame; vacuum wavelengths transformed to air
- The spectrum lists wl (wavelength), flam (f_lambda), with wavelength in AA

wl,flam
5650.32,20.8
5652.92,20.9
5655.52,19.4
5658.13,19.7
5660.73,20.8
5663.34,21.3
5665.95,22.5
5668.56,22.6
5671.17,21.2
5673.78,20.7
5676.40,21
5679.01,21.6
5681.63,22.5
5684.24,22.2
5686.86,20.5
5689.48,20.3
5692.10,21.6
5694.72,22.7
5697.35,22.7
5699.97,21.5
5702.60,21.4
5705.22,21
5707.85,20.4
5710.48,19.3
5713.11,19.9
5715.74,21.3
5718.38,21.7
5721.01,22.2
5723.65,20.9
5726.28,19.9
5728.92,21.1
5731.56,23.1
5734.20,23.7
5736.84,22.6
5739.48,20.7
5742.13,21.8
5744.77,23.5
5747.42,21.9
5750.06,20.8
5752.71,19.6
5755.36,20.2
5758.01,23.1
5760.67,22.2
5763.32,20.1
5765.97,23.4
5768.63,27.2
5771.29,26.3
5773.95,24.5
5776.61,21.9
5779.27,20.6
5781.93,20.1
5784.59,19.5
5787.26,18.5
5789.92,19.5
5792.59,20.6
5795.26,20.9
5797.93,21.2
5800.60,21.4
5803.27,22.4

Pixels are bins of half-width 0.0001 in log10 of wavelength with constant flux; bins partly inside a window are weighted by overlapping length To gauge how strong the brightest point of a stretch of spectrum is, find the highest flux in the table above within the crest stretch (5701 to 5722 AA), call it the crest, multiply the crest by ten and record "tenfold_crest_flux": 222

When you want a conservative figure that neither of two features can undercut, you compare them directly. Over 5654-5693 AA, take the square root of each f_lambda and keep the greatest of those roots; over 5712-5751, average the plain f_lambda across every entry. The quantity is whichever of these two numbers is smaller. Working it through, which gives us 4.75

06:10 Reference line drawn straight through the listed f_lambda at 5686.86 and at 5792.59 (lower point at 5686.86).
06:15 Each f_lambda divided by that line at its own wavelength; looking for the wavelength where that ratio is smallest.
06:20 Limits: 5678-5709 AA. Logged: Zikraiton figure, 5689.48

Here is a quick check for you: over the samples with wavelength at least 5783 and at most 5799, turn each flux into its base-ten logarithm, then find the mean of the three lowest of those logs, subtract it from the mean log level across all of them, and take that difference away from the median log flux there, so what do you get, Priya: 1.28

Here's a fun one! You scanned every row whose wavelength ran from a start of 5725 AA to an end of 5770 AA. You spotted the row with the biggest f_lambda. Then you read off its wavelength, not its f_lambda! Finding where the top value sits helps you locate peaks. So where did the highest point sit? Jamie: 5768.63 AA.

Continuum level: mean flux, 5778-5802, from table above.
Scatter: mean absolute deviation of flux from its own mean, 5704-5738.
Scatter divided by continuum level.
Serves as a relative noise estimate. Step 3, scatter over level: 0.051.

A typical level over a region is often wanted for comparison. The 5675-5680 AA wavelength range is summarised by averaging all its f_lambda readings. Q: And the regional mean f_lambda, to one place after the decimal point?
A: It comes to 21.3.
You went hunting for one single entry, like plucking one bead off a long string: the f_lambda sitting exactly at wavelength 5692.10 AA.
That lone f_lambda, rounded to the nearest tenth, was 21.6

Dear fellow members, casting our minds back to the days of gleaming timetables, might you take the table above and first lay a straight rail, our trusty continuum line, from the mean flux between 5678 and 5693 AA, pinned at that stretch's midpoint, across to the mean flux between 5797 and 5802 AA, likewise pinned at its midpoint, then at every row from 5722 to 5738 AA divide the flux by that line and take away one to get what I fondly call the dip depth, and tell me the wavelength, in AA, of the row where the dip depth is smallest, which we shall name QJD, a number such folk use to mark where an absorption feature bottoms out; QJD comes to 5726.28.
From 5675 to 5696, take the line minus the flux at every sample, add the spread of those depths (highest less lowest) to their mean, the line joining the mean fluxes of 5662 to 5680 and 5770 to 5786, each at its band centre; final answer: 2.5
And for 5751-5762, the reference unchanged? 4.2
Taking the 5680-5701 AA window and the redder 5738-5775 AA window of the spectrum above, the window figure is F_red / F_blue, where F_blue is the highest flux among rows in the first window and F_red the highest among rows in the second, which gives 1.20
